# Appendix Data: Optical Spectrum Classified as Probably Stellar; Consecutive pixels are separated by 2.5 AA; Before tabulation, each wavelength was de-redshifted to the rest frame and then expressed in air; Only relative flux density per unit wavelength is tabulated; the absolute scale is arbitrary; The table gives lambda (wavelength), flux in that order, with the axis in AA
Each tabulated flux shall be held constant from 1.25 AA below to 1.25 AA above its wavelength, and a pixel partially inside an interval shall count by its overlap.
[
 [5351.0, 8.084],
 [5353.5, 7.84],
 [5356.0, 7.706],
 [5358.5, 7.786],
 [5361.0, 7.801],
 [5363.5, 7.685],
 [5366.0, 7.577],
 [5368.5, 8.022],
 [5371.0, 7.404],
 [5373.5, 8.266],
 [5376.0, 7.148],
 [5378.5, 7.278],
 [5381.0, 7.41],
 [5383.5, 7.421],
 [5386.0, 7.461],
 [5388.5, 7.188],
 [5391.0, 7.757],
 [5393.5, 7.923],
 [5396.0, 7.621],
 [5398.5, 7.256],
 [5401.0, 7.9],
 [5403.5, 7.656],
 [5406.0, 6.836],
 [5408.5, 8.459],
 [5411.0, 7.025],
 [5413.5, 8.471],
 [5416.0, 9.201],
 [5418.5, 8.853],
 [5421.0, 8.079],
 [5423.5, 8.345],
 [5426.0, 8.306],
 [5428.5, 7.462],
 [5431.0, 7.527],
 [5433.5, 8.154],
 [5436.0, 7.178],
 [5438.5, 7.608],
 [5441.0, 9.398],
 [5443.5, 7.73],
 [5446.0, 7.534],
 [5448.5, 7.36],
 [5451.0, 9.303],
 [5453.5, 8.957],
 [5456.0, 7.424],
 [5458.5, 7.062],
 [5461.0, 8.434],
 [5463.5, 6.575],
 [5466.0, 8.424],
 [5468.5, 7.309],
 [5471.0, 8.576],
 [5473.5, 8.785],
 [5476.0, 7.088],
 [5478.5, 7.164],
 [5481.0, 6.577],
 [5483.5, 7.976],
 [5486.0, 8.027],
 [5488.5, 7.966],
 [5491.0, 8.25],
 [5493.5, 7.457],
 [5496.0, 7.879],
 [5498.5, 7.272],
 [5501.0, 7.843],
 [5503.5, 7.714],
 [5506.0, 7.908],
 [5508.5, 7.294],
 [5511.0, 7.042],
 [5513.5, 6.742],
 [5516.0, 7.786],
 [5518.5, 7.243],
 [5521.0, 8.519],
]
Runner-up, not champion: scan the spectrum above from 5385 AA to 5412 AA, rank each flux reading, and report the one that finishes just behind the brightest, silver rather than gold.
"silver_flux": 7.923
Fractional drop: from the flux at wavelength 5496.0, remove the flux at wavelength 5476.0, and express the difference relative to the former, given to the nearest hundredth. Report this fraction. 0.10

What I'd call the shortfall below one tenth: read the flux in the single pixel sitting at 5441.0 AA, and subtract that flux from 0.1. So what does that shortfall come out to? -9.30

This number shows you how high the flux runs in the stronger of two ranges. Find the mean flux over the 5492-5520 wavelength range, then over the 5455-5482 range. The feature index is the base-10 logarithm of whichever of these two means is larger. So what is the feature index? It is 0.880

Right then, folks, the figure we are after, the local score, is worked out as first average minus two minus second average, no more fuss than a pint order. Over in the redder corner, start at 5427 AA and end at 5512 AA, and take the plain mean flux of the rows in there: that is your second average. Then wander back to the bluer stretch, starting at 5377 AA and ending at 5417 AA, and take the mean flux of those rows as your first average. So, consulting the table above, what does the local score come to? -2.1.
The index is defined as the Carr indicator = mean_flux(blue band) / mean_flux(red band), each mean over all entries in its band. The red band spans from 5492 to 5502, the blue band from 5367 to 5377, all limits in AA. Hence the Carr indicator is 1.01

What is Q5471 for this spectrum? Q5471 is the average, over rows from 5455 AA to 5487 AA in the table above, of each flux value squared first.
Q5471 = 59.0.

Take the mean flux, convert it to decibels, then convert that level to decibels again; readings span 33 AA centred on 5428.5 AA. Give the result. 9.60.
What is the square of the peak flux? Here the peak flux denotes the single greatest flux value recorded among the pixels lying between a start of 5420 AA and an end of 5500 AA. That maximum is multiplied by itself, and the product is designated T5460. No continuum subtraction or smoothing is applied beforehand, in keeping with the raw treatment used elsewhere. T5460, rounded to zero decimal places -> 88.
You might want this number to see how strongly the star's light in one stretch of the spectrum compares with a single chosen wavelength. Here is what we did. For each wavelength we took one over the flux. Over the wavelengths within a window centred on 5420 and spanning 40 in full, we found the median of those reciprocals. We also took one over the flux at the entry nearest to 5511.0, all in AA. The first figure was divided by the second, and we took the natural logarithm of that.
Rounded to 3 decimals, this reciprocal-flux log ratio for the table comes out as -0.126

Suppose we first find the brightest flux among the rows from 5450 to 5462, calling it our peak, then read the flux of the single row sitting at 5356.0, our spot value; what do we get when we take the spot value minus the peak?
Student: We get -1.6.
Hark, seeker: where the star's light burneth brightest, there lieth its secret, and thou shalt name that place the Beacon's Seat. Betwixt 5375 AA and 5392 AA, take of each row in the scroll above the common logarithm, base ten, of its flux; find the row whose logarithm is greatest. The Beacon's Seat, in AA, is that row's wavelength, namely 5391.0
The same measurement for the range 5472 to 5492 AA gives 5473.5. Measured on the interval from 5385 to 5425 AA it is 5416.0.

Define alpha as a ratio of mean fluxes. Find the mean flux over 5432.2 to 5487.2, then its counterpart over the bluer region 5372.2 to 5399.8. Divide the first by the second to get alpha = 1.04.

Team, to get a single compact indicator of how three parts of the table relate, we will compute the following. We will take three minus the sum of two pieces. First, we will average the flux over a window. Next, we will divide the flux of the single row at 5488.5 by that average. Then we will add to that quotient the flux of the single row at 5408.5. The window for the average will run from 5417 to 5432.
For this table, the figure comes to -6.4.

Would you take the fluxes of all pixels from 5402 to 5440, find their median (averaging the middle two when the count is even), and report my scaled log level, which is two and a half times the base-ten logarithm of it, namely 2.27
